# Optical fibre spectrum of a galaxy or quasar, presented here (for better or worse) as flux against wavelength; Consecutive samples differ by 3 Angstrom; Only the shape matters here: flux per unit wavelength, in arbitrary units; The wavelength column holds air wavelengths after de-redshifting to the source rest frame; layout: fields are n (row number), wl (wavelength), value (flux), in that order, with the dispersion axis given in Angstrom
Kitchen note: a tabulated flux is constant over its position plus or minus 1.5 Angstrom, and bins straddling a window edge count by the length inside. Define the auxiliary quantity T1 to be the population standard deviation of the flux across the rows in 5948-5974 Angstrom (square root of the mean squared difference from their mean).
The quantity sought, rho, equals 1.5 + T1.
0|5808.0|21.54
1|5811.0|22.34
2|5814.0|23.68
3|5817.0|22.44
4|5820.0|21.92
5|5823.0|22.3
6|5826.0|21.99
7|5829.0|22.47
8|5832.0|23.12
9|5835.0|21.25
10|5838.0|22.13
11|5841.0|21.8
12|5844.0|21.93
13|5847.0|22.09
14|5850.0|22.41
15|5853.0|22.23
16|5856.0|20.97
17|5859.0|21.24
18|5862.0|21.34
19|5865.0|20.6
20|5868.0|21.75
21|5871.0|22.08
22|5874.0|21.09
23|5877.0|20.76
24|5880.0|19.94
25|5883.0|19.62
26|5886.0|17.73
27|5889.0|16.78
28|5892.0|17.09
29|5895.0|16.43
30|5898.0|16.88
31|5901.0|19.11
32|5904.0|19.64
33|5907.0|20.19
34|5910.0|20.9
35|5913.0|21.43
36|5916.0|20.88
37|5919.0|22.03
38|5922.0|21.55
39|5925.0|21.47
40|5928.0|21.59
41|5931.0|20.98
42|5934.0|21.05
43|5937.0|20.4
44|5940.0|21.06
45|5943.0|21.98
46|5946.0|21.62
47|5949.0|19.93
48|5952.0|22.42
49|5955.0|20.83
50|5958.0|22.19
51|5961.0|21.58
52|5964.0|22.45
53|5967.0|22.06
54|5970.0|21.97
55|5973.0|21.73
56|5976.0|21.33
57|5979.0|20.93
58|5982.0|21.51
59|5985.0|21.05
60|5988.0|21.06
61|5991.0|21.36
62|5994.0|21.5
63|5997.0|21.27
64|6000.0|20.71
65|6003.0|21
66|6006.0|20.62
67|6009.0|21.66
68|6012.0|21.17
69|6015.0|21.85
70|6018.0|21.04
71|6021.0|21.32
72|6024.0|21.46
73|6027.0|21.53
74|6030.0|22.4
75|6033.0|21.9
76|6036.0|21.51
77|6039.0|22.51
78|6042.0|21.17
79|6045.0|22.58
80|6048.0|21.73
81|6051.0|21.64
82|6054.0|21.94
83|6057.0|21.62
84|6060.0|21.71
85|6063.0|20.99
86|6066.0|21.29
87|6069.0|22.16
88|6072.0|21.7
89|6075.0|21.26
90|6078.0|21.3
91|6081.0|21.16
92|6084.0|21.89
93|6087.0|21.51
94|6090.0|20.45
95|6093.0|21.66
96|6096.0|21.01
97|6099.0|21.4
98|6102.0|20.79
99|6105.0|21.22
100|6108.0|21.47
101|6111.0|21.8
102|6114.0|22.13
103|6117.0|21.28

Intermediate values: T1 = 0.78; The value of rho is 2.28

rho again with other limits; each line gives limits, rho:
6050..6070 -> 1.86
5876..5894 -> 3.02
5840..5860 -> 1.99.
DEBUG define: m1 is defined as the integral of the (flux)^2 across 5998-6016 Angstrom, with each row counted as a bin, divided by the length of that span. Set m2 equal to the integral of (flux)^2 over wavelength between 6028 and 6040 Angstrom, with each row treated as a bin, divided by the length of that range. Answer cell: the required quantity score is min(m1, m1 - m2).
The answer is -38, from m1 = 447.6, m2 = 486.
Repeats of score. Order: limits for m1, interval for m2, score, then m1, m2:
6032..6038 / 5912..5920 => 15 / 473.4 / 459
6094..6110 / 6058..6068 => -7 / 450.0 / 457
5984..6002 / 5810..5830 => -57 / 447.7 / 504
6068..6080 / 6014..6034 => -3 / 465.1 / 468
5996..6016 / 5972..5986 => -6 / 448.1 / 454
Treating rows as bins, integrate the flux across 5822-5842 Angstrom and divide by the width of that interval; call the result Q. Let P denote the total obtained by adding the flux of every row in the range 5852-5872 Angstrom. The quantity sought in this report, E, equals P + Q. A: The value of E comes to 172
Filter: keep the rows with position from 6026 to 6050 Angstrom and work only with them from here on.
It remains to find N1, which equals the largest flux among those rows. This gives 22.58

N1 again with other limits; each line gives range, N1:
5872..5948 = 22.03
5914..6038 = 22.45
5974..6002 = 21.51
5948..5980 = 22.45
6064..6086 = 22.16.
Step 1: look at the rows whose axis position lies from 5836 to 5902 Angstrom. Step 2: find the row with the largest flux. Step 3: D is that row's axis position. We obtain 5850.0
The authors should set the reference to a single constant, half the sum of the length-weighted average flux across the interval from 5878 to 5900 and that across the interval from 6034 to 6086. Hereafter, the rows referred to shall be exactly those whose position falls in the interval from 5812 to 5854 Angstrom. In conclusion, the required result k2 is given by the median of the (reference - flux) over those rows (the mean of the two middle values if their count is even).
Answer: -2.41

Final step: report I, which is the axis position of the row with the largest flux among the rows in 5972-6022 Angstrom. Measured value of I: 6015.0 Angstrom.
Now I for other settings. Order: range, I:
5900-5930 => 5919.0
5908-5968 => 5964.0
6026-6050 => 6045.0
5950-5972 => 5964.0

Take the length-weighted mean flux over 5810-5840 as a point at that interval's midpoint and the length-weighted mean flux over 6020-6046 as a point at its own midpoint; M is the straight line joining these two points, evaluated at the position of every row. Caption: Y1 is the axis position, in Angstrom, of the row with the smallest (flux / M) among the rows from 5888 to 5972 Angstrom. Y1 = 5895.0 Angstrom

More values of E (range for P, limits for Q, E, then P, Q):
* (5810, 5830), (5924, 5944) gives 178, 157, 21.2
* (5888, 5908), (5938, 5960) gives 148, 126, 21.4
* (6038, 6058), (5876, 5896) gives 172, 153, 18.3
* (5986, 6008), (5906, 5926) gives 169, 148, 21.2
